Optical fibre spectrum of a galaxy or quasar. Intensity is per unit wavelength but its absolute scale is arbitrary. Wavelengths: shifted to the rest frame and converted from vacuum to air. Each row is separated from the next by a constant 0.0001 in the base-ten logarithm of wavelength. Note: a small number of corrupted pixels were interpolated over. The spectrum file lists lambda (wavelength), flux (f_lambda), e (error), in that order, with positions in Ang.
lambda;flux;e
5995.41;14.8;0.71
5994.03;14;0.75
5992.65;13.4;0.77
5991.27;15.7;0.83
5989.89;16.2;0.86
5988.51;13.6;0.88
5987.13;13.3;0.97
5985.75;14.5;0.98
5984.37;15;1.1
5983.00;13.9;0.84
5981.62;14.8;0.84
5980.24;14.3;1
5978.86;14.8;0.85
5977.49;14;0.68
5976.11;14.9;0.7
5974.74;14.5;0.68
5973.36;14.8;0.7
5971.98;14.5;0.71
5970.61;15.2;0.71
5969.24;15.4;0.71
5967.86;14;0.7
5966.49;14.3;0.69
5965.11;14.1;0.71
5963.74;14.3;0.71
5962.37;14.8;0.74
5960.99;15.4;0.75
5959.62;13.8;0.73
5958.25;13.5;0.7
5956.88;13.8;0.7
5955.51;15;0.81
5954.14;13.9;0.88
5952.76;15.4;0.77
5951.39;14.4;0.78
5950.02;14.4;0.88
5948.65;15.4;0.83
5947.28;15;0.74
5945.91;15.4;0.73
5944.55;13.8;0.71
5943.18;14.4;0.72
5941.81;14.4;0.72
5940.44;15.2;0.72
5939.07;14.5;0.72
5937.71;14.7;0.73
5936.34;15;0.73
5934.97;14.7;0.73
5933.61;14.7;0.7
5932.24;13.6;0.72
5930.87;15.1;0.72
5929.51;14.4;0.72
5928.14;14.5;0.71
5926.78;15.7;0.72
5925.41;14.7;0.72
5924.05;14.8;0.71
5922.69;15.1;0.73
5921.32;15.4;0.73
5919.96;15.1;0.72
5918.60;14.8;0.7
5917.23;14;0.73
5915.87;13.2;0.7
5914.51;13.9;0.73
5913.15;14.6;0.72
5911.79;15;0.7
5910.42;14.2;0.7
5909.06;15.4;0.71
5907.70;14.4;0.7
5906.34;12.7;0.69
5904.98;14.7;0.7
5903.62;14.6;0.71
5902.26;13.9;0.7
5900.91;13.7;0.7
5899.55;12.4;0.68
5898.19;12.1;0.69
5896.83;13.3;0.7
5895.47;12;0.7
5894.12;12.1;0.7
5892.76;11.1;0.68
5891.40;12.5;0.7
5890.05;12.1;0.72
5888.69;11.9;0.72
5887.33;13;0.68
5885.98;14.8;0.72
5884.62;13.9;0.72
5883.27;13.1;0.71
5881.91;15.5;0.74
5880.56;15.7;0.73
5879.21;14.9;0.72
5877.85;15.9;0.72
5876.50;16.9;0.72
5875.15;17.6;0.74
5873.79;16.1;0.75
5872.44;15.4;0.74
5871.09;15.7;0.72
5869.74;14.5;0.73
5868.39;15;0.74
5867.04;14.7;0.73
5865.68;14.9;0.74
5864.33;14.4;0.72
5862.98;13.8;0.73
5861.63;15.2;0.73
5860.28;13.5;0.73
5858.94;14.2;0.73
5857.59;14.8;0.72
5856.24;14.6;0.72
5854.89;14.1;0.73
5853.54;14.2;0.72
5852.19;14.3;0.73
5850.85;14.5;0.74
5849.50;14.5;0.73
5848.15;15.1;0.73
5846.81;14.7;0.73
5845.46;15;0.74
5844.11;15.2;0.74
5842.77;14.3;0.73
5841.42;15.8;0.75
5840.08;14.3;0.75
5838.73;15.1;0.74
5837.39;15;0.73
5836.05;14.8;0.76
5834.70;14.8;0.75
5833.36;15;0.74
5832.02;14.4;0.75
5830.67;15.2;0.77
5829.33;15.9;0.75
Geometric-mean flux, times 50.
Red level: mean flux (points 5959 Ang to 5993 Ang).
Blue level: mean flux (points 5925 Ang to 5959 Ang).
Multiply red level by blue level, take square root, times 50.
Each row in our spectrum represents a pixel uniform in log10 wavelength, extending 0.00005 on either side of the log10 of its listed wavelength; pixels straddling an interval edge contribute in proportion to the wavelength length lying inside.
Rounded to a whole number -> 729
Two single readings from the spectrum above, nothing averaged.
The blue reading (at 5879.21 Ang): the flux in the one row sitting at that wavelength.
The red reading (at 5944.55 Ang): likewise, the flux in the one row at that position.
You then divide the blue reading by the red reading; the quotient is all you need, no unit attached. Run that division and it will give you 1.08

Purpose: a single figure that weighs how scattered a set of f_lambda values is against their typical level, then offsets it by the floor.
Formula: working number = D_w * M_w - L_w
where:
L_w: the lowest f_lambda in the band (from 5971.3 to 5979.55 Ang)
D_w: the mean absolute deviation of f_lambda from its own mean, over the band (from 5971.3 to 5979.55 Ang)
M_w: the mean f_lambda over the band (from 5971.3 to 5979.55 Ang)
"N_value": -10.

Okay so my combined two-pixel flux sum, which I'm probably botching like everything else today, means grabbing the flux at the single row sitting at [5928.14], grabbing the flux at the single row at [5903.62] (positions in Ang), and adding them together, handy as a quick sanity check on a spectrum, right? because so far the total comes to 29.1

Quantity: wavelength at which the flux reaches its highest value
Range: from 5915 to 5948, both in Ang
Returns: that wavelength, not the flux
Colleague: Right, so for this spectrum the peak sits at 5926.78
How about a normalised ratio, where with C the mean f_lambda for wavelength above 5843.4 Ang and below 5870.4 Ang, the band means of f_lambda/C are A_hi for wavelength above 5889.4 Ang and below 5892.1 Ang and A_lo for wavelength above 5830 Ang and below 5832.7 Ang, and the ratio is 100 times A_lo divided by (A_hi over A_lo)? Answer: 122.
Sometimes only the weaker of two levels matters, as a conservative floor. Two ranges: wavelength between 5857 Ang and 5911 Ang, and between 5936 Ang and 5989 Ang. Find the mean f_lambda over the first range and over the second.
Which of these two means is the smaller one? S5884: 14.2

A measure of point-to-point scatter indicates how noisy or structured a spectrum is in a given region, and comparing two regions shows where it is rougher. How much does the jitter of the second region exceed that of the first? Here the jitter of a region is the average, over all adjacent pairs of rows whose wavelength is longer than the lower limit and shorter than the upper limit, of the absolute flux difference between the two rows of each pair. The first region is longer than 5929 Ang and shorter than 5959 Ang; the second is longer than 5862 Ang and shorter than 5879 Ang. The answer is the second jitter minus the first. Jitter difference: -0.02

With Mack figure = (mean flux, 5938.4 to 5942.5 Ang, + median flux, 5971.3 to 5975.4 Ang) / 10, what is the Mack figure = 2.92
